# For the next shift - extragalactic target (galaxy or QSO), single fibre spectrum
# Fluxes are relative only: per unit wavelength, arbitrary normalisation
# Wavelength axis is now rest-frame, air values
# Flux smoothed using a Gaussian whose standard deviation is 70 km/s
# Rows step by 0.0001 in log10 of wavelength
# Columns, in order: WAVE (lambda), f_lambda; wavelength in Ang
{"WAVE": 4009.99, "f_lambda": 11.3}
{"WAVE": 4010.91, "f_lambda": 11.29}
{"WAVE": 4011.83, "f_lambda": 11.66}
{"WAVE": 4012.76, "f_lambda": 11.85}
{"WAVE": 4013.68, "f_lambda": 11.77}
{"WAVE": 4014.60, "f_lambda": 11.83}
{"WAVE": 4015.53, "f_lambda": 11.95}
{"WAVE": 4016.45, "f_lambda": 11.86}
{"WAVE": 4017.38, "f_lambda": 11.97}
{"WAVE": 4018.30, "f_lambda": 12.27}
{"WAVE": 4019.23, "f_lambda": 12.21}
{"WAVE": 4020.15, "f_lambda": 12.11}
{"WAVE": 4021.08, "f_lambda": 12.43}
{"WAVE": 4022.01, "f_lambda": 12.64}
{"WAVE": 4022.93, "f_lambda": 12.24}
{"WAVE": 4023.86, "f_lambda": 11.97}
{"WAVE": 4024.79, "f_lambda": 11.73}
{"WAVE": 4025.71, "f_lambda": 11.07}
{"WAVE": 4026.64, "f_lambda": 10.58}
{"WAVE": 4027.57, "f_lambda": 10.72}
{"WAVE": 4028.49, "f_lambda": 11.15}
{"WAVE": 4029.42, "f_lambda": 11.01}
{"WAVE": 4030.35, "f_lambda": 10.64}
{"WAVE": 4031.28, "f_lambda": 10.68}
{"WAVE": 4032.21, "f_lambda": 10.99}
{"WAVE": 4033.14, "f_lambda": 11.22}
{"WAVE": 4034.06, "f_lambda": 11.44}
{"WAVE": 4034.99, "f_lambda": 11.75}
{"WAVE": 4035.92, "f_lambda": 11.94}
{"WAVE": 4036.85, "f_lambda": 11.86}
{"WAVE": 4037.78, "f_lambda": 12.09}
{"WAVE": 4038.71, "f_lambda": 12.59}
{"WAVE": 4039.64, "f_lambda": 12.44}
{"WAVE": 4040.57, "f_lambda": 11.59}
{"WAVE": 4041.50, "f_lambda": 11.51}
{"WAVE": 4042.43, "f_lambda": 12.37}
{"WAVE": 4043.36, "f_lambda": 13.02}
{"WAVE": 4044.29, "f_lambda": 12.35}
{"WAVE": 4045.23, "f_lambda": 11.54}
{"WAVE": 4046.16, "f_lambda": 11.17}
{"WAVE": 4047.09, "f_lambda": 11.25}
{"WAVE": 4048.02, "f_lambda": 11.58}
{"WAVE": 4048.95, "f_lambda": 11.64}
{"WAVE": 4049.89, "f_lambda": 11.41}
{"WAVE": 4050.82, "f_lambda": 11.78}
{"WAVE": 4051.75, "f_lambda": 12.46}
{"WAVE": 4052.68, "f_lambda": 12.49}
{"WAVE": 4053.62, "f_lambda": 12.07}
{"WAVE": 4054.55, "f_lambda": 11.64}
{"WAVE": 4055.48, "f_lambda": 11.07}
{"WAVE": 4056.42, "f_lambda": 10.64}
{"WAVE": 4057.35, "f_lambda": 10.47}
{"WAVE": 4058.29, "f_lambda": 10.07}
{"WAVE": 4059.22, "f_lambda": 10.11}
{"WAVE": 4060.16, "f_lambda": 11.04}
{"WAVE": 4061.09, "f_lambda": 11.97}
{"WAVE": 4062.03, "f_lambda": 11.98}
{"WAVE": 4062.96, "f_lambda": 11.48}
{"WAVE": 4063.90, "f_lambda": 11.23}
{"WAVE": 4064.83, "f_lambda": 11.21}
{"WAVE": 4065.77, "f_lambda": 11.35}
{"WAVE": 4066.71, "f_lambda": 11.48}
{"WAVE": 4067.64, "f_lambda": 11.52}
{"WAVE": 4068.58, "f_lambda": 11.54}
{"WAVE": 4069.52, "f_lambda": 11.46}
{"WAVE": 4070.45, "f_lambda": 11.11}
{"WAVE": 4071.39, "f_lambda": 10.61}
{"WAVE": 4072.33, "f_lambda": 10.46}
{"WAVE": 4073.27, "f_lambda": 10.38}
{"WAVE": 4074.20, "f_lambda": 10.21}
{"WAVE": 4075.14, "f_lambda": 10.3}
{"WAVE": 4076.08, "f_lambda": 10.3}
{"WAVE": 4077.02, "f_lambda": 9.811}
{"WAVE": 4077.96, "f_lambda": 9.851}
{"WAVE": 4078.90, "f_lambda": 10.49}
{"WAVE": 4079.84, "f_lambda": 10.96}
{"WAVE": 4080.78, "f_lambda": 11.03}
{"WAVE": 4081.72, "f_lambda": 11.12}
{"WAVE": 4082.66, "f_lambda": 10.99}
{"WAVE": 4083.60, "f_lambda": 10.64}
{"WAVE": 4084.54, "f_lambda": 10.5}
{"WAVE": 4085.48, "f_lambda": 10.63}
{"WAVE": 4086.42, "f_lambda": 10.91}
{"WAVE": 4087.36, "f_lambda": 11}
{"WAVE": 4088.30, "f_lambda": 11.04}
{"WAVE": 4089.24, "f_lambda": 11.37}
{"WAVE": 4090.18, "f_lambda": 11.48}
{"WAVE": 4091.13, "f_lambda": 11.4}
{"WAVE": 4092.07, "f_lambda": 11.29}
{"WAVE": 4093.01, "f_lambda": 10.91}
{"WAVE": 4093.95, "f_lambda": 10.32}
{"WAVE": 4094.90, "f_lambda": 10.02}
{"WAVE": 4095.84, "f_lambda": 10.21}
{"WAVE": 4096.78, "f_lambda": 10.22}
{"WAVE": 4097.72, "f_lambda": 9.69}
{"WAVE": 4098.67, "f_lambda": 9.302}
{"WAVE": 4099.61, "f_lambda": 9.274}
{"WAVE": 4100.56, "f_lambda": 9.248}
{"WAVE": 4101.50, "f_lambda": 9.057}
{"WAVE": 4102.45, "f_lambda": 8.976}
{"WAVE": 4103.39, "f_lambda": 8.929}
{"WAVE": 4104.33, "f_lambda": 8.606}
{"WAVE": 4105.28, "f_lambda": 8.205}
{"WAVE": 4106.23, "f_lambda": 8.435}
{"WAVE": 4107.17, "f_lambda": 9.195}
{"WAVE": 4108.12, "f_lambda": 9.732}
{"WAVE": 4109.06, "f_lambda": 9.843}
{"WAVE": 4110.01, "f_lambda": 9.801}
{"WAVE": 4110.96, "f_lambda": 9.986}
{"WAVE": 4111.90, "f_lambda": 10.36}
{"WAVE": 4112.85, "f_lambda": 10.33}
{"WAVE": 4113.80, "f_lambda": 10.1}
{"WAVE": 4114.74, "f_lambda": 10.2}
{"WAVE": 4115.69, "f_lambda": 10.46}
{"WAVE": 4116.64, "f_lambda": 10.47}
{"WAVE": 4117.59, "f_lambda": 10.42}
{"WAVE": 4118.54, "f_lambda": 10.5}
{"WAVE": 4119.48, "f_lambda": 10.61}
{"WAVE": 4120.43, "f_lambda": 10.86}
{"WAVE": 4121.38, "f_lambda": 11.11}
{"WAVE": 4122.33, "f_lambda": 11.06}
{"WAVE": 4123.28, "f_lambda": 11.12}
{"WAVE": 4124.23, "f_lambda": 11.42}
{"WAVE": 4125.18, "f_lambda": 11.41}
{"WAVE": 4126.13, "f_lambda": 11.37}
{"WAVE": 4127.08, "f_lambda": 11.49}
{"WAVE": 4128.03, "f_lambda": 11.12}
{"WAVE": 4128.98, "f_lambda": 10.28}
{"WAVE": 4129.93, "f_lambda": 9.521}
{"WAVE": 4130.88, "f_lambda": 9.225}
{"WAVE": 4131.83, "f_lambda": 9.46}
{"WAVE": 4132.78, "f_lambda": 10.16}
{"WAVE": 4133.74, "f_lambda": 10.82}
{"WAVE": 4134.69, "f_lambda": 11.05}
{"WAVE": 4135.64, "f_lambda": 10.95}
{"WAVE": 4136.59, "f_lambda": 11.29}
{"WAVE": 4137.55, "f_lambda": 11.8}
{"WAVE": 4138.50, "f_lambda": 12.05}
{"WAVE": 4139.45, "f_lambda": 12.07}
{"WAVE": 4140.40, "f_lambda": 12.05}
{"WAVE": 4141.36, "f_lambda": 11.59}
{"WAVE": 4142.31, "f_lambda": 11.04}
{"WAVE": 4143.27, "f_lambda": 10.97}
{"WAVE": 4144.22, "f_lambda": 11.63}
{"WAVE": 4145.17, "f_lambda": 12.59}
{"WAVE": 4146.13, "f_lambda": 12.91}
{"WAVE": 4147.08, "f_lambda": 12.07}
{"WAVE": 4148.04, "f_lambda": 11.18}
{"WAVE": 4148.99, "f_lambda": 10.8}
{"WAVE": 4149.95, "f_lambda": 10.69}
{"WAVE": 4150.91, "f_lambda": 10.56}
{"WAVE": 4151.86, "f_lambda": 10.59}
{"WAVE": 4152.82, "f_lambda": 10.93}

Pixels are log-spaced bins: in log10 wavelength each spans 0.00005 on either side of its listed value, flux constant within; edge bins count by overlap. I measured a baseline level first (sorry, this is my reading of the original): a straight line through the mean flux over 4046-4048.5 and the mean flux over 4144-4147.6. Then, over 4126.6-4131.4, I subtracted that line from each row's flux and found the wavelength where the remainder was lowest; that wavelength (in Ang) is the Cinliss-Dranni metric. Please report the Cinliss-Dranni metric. 4130.88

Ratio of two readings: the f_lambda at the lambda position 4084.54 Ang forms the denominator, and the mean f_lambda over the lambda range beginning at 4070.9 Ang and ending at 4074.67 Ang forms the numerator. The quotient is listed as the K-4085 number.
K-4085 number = 0.99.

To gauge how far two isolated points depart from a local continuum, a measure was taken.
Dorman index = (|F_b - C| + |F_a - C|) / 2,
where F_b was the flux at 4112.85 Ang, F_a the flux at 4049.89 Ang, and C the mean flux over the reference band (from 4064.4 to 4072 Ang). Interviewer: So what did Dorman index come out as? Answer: 0.54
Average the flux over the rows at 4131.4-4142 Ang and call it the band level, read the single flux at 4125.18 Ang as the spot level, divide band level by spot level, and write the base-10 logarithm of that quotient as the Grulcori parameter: -0.008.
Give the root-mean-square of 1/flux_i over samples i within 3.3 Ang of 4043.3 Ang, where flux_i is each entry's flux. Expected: 0.084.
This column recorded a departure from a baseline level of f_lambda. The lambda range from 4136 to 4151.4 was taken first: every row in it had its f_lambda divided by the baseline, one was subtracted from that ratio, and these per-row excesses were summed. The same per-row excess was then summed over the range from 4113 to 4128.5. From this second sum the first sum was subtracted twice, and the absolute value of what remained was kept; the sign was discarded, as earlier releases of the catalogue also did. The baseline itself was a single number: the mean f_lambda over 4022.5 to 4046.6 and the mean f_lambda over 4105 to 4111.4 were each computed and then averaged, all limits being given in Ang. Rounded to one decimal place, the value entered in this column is 2.8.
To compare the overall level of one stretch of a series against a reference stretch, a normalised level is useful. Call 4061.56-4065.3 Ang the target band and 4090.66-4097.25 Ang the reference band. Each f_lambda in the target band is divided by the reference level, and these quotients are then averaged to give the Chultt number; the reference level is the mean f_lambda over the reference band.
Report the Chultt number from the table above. 1.08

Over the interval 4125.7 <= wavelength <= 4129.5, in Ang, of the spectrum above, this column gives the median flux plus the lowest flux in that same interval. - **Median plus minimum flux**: 21.5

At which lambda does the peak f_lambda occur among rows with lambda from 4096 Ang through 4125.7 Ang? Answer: 4124.23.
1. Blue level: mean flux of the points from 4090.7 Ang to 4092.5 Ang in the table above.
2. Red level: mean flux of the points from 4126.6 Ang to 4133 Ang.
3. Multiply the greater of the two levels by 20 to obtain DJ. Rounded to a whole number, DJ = 227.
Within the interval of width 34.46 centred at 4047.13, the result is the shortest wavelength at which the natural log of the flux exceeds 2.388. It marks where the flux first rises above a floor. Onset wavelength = 4032.21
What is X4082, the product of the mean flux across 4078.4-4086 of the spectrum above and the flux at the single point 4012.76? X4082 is 128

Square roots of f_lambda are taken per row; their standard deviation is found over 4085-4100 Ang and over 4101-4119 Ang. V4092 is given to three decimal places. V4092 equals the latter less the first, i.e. 0.011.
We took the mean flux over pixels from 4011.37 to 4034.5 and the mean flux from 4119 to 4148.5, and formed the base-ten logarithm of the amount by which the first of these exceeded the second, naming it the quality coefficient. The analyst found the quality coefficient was -0.4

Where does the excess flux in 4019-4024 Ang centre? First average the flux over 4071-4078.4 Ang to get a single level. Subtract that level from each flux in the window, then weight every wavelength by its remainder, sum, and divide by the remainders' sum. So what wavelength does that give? 4021.5 Ang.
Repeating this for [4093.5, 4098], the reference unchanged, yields 4097.2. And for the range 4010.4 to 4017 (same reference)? 4013.9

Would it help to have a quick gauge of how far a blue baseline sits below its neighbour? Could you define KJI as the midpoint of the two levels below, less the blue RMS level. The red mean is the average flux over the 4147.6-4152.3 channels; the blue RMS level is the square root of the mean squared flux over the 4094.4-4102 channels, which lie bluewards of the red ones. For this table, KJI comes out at 0.6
